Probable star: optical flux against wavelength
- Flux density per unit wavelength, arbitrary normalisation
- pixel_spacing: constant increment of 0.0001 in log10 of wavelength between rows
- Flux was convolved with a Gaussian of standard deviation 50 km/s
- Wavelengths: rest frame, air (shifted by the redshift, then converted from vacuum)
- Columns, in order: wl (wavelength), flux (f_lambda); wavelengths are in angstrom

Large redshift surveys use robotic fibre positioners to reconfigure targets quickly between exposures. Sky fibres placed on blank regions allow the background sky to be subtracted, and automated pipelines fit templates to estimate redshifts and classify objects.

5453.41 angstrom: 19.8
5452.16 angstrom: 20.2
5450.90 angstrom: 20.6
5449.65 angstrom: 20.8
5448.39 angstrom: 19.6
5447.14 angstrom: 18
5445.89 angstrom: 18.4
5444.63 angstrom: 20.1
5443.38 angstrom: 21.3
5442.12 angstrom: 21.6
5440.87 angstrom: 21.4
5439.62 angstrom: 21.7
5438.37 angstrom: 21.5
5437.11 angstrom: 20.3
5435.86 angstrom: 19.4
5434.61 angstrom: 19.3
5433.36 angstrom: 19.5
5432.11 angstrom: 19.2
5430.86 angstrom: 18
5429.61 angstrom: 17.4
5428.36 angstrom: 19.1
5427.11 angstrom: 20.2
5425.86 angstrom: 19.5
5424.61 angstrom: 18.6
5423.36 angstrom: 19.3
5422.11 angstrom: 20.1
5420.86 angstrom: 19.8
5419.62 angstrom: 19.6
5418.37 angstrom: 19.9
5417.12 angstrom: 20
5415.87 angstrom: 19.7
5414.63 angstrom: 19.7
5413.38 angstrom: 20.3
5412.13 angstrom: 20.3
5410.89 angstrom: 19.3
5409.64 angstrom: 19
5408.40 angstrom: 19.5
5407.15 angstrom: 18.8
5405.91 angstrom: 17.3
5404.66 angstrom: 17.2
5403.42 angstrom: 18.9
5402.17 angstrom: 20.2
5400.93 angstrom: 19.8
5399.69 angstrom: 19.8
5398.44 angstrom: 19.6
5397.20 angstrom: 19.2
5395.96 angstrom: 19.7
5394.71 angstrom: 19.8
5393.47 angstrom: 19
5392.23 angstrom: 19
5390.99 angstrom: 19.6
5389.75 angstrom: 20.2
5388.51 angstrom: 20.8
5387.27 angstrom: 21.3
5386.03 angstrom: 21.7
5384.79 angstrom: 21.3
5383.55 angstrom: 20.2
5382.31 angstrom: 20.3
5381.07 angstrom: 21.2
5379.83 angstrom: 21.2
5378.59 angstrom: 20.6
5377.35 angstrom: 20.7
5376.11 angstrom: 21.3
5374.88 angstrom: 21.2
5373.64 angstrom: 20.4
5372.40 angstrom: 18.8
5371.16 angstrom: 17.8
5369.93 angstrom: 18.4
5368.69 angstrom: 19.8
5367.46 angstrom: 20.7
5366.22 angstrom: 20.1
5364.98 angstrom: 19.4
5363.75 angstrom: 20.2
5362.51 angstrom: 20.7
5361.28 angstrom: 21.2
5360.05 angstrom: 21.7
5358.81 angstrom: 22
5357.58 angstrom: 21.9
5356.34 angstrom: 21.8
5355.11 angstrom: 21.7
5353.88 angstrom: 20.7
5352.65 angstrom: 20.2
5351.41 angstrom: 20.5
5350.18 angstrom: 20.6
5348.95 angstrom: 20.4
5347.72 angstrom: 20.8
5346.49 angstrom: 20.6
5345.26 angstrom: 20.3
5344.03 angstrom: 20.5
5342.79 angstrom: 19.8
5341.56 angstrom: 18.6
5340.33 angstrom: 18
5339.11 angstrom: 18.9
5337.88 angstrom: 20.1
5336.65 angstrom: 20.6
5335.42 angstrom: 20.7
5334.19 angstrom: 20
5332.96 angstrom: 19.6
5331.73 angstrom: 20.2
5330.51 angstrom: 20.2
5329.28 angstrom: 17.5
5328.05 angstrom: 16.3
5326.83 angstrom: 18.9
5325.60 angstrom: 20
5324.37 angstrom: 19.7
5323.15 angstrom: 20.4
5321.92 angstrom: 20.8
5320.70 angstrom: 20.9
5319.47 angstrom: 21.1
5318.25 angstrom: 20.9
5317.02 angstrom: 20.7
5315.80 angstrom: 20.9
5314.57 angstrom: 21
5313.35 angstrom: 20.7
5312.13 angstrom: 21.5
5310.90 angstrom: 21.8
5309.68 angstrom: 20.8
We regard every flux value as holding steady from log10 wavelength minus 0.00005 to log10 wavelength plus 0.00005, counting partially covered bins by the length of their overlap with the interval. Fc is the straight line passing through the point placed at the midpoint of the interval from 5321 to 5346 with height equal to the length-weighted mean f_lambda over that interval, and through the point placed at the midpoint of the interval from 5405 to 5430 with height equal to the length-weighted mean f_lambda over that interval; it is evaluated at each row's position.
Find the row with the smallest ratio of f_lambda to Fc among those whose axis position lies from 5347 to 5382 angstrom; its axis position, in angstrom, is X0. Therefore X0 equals 5371.16 angstrom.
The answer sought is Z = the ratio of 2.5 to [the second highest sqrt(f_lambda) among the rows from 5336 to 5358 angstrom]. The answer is 0.535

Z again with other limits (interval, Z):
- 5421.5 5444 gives 0.538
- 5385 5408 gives 0.542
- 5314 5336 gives 0.546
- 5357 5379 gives 0.534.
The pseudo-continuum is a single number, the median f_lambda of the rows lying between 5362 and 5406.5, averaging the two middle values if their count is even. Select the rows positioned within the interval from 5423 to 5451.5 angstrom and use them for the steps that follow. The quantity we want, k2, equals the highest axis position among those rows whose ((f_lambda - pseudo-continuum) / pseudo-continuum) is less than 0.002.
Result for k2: 5448.39 angstrom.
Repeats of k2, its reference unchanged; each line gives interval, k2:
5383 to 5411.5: 5410.89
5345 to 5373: 5372.40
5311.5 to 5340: 5339.11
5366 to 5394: 5393.47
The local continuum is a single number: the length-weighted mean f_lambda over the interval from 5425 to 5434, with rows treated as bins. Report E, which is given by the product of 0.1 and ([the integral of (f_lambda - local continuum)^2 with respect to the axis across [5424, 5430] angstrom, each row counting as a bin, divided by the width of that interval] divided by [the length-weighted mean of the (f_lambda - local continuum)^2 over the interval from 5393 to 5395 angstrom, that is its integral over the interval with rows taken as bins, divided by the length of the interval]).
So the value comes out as 0.27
